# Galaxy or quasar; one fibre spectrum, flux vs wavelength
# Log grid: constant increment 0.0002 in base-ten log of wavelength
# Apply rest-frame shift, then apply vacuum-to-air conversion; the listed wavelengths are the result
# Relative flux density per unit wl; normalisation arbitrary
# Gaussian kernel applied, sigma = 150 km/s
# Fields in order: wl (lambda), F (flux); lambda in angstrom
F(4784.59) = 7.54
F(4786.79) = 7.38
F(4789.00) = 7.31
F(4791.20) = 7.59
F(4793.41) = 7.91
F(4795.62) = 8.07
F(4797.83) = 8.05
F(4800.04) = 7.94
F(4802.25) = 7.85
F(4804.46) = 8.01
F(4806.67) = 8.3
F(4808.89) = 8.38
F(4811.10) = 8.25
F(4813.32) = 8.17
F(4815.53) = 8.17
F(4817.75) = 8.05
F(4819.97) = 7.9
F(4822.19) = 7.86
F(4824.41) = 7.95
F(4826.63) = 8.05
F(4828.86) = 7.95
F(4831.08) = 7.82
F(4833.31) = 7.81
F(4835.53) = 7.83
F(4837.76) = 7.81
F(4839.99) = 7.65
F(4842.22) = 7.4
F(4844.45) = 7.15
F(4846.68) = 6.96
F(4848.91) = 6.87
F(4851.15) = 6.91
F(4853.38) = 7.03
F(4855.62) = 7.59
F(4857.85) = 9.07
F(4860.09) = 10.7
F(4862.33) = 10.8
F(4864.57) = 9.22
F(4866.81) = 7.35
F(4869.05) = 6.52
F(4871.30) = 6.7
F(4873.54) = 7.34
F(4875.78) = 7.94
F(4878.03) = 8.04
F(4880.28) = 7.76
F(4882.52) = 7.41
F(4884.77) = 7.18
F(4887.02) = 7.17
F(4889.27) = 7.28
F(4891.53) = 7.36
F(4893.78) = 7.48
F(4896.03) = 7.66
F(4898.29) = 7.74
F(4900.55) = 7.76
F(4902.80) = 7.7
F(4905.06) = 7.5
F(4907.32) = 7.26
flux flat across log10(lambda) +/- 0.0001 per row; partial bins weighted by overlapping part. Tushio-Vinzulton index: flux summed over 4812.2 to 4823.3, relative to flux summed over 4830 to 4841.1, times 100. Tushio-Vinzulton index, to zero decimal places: 103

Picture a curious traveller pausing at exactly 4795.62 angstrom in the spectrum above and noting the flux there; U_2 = 8.07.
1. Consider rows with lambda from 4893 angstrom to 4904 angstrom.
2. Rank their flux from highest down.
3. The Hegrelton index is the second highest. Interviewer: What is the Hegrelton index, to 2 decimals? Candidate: 7.74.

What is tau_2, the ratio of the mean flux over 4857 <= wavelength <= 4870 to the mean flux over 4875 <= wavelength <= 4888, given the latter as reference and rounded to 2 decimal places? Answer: 1.18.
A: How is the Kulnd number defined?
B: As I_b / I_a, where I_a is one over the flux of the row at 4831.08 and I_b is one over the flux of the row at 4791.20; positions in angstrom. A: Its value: 1.03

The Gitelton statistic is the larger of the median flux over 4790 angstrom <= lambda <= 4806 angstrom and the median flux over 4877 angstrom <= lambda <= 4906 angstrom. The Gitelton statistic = 7.94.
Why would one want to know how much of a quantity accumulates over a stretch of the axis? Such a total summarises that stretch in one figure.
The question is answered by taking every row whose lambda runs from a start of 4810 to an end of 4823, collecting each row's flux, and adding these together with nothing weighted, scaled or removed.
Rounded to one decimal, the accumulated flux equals 48.4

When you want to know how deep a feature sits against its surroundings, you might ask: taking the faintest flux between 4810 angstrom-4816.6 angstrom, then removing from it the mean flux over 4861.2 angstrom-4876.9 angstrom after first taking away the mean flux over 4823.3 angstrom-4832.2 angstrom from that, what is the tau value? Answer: 8.13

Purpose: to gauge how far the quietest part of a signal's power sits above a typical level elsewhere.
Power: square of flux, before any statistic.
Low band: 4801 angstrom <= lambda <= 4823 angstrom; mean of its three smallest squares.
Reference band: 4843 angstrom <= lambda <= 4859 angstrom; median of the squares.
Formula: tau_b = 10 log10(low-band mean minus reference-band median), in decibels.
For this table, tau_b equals 11.0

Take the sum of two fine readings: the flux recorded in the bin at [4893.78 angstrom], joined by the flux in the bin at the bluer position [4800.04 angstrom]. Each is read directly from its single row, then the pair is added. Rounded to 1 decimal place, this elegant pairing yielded 15.4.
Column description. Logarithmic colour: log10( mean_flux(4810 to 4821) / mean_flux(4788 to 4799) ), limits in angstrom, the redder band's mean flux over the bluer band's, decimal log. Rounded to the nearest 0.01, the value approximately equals 0.02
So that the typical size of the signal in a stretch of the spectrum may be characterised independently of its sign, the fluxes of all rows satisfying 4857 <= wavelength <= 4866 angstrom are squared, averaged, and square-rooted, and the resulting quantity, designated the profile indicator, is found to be 9.98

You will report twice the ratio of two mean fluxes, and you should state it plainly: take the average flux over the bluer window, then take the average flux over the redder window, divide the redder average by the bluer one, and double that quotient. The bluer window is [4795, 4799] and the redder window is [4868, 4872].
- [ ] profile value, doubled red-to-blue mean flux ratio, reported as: 1.6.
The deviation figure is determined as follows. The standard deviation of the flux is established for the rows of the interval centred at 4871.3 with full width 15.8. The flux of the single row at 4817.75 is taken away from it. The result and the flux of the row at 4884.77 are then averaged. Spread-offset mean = 0.0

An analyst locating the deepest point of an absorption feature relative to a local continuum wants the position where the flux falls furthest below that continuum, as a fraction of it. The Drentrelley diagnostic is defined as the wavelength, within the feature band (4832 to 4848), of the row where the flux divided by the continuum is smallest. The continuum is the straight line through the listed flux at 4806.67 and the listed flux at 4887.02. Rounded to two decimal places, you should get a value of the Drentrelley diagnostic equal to 4846.68 angstrom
